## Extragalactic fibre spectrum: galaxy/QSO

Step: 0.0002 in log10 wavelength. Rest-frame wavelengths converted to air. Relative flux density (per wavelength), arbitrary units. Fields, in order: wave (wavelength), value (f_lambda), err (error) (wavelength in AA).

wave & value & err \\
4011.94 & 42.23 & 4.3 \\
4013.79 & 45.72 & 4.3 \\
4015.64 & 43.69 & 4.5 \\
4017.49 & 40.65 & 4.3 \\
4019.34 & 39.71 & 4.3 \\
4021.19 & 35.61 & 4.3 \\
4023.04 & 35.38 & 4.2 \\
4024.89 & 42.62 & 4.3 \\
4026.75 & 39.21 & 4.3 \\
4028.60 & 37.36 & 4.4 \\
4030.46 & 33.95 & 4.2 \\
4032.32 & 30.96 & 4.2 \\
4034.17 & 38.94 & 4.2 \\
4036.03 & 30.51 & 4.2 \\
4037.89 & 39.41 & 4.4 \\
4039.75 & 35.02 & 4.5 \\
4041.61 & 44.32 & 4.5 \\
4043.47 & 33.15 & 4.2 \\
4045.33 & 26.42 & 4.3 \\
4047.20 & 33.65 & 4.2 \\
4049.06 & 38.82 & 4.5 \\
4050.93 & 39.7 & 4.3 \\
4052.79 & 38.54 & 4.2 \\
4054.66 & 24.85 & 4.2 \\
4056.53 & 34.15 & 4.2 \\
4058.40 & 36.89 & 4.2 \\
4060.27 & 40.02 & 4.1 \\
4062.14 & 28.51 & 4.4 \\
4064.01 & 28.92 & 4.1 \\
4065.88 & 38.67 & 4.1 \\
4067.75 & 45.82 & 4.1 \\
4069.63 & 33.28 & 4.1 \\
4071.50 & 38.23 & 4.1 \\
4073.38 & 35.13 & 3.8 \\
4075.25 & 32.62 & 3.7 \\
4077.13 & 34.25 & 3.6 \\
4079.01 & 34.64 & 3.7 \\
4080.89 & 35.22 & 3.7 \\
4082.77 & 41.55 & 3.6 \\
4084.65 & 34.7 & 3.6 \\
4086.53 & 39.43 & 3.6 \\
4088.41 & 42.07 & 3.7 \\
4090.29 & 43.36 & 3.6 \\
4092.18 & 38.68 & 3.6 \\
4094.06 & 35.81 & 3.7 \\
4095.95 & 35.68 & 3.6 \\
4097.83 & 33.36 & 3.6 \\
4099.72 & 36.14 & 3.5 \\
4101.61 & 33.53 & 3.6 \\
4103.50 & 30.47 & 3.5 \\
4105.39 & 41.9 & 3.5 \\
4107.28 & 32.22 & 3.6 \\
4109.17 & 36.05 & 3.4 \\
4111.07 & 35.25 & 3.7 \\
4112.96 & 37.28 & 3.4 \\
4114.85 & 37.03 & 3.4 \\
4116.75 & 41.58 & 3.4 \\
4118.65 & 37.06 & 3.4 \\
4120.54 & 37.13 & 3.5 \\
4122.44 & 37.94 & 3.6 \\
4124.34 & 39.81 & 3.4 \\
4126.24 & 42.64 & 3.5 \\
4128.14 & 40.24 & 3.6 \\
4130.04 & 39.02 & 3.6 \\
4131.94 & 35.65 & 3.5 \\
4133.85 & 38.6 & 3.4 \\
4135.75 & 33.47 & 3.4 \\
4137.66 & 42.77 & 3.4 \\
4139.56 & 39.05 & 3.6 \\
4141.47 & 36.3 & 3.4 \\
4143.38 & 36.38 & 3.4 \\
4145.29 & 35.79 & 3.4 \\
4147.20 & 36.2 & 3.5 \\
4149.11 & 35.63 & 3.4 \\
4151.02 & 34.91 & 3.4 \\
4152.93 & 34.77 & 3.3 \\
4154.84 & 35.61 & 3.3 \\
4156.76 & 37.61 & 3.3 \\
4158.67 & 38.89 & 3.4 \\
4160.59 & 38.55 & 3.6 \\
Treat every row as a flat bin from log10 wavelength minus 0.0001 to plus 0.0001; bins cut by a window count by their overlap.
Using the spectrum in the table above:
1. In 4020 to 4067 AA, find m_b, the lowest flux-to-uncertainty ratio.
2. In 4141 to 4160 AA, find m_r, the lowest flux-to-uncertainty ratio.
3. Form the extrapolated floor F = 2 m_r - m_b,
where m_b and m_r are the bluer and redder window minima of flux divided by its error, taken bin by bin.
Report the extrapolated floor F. 14.6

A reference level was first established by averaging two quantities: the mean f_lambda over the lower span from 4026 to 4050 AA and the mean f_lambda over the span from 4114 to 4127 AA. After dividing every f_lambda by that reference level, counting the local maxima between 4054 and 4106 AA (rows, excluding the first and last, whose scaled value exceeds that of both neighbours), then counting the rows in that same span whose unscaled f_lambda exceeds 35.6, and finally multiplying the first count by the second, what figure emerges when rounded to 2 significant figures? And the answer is 84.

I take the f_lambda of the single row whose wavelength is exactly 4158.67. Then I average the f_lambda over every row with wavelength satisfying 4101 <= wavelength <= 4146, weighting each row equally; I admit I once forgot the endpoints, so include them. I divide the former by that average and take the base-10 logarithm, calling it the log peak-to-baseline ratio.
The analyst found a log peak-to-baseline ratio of 0.02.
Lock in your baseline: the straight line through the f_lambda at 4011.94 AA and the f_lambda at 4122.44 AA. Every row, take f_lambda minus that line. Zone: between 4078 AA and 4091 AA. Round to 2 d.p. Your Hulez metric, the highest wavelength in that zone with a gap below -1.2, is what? 4084.65 AA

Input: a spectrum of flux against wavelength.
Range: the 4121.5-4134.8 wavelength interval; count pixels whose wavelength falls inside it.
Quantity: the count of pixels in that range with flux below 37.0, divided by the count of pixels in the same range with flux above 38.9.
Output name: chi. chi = 0.25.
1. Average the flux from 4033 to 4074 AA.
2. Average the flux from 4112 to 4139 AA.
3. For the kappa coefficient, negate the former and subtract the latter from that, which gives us -74.2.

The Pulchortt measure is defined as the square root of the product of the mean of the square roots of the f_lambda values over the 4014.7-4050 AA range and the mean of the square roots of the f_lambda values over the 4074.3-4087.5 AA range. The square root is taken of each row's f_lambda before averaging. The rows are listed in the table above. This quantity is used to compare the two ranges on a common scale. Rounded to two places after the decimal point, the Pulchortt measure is 6.03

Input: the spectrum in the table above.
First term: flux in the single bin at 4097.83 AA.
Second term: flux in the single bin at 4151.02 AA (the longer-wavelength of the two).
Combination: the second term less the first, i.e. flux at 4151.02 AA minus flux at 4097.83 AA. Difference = 2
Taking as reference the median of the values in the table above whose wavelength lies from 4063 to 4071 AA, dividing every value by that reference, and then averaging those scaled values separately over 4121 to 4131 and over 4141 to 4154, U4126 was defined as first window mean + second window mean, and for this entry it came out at 2.10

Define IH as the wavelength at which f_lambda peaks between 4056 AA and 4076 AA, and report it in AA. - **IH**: 4067.75 AA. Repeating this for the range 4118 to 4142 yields 4137.66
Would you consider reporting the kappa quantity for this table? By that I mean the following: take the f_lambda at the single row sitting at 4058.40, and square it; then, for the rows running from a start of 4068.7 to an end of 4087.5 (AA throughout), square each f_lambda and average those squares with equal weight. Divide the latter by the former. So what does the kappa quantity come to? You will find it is 0.95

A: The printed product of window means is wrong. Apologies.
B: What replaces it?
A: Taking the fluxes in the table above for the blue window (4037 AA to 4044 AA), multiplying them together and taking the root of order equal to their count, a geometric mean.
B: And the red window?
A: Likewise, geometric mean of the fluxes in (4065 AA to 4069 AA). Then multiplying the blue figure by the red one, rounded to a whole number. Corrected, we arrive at 1588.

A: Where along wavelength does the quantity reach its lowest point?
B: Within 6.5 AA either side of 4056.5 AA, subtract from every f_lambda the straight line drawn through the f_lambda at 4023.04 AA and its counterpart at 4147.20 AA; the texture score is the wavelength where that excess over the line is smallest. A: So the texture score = 4054.66 AA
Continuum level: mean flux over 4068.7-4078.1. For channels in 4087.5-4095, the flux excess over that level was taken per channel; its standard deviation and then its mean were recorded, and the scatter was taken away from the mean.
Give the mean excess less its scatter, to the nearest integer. 2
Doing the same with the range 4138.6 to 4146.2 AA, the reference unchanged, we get 1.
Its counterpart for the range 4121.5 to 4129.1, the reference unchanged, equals 4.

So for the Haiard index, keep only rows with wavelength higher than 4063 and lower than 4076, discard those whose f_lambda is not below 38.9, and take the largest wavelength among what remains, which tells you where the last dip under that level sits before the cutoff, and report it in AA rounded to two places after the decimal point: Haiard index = 4075.25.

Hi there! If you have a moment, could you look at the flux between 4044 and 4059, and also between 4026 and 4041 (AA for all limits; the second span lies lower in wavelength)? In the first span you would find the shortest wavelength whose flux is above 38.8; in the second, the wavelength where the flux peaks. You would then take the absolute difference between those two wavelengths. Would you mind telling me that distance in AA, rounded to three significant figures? 11.2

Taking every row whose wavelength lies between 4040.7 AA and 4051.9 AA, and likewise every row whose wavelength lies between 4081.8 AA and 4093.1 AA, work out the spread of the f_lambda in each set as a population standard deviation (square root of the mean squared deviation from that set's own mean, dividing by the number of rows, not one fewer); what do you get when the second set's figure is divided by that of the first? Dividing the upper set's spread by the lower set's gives 0.50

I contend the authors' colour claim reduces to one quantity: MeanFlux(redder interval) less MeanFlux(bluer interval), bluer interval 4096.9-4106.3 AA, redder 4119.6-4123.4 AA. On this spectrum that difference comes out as 2.5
